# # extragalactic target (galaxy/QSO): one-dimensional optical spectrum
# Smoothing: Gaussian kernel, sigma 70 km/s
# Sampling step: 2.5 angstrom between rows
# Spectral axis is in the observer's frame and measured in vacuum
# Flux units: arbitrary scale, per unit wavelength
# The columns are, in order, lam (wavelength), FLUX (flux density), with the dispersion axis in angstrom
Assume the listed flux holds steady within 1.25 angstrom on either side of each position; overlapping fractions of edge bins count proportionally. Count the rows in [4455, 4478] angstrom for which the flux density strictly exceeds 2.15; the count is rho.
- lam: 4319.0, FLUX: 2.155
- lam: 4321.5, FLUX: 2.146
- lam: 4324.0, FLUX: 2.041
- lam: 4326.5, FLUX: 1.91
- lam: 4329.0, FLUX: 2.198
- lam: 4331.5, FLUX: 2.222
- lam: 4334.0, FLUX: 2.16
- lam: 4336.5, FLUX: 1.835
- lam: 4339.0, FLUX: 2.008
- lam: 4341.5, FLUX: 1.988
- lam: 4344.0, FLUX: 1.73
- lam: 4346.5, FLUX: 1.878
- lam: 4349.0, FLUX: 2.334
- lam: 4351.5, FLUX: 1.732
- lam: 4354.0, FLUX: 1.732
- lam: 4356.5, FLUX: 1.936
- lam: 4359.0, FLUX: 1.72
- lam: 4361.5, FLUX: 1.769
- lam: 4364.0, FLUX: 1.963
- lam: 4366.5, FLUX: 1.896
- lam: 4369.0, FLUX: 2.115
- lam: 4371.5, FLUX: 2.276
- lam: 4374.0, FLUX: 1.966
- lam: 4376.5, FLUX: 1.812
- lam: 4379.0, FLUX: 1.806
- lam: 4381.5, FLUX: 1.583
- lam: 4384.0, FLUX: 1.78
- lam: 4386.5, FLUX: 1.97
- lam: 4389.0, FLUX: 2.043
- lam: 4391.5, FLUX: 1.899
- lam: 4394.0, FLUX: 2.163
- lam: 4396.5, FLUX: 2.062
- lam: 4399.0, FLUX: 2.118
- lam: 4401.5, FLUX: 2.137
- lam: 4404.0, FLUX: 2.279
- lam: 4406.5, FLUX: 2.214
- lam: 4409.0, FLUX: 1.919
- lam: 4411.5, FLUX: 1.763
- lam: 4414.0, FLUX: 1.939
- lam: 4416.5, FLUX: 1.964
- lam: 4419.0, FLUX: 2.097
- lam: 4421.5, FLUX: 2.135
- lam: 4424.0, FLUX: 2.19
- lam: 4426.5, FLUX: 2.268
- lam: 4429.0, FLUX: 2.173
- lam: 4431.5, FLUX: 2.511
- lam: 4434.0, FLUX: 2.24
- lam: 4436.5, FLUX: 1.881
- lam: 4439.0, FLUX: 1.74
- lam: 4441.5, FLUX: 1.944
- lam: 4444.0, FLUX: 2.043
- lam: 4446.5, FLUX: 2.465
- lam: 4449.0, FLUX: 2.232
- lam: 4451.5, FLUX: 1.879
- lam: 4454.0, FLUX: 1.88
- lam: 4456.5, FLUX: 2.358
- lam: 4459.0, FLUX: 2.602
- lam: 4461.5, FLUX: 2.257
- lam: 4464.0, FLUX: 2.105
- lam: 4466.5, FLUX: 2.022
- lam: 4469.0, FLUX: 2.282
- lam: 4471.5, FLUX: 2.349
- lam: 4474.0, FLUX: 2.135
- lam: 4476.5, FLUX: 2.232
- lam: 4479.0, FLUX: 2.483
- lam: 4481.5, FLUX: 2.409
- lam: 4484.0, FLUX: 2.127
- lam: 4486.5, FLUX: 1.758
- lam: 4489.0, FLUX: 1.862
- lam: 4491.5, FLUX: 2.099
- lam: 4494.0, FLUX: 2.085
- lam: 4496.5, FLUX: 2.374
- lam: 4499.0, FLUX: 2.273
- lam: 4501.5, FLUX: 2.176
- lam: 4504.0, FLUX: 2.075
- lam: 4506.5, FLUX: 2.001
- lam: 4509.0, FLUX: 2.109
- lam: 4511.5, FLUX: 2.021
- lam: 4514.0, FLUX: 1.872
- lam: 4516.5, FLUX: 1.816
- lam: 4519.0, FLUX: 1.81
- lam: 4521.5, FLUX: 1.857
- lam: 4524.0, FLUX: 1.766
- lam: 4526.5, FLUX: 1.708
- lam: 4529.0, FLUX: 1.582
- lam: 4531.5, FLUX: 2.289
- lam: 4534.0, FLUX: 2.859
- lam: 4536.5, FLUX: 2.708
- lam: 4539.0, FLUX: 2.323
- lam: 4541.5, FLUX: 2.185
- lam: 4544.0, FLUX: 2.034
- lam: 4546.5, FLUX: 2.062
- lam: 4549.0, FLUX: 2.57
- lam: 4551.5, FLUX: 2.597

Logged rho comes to 6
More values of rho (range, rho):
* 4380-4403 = 1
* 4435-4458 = 3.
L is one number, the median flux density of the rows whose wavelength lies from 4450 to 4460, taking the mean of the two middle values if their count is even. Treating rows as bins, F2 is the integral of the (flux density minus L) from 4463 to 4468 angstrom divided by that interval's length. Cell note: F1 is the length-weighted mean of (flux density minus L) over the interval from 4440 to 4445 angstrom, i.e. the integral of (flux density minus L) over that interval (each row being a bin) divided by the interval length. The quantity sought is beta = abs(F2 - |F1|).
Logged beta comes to 0.19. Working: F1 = -0.14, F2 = -0.05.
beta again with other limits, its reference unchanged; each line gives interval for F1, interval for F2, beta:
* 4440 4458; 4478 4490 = 0.00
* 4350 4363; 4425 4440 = 0.30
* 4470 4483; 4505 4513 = 0.28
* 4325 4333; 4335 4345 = 0.23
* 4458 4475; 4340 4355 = 0.34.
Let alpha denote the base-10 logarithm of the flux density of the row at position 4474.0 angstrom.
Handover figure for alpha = 0.33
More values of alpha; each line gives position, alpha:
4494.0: 0.32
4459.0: 0.42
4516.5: 0.26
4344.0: 0.24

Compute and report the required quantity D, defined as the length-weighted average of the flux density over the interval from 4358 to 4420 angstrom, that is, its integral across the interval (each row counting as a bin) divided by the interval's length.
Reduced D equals 1.97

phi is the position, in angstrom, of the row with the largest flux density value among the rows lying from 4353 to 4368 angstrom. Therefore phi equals 4364.0 angstrom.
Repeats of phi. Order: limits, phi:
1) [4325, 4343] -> 4331.5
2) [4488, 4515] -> 4496.5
